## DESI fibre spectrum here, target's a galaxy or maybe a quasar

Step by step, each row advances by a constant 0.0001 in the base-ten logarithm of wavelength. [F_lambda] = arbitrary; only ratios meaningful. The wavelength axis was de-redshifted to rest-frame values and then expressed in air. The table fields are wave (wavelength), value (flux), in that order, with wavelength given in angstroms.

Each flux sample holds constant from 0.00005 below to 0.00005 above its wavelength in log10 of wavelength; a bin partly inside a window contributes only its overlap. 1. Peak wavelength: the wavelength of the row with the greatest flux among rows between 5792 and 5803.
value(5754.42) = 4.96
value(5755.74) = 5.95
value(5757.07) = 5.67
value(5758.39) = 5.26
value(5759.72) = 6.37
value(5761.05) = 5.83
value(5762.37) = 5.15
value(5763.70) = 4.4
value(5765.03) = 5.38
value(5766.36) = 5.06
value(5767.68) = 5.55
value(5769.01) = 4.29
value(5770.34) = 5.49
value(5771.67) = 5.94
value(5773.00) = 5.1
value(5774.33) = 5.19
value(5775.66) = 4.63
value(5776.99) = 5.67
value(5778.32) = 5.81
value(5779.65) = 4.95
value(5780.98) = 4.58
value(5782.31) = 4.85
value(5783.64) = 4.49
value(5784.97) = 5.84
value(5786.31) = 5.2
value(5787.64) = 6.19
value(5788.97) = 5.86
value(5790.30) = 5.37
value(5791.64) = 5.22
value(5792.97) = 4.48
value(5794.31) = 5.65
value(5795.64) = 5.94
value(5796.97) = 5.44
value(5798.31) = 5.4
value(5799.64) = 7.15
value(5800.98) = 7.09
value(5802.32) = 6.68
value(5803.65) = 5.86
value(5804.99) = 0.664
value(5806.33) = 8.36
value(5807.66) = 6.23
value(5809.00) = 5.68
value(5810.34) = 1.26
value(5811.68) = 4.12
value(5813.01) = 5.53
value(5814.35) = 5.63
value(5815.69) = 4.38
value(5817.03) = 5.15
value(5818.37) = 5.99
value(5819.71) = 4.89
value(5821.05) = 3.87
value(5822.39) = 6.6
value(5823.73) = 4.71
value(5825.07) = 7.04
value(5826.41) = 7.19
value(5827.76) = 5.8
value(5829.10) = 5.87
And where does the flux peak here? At 5799.64 angstroms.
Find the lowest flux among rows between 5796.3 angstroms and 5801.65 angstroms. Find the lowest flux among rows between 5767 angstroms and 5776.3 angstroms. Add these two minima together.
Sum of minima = 9.7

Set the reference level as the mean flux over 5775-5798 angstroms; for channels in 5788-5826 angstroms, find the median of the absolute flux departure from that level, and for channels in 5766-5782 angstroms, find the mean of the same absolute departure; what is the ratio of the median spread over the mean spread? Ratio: 1.5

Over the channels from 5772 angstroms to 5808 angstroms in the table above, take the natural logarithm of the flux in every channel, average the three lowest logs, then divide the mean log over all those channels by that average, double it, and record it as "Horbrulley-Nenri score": 3.80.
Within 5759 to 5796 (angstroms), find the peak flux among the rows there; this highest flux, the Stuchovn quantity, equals 6.37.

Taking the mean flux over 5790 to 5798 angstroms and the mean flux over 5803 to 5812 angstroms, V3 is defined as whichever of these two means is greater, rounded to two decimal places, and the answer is 5.35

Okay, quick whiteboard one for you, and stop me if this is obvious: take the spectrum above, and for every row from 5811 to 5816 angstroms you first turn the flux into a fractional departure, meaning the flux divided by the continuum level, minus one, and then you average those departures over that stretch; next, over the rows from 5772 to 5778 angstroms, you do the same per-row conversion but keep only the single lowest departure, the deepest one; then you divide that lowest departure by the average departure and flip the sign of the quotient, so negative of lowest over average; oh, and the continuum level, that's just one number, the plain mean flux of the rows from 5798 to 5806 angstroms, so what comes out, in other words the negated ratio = -1.5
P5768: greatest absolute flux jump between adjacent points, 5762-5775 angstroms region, 1.3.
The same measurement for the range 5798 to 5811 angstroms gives 7.7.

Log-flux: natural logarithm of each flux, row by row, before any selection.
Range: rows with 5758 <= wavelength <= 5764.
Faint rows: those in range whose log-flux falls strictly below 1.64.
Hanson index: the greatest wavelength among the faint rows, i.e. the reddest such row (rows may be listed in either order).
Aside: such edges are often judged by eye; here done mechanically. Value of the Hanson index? 5763.70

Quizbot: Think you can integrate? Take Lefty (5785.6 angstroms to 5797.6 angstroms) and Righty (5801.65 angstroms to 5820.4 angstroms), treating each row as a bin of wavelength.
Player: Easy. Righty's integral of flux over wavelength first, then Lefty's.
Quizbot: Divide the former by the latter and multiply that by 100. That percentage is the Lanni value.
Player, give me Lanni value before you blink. 143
